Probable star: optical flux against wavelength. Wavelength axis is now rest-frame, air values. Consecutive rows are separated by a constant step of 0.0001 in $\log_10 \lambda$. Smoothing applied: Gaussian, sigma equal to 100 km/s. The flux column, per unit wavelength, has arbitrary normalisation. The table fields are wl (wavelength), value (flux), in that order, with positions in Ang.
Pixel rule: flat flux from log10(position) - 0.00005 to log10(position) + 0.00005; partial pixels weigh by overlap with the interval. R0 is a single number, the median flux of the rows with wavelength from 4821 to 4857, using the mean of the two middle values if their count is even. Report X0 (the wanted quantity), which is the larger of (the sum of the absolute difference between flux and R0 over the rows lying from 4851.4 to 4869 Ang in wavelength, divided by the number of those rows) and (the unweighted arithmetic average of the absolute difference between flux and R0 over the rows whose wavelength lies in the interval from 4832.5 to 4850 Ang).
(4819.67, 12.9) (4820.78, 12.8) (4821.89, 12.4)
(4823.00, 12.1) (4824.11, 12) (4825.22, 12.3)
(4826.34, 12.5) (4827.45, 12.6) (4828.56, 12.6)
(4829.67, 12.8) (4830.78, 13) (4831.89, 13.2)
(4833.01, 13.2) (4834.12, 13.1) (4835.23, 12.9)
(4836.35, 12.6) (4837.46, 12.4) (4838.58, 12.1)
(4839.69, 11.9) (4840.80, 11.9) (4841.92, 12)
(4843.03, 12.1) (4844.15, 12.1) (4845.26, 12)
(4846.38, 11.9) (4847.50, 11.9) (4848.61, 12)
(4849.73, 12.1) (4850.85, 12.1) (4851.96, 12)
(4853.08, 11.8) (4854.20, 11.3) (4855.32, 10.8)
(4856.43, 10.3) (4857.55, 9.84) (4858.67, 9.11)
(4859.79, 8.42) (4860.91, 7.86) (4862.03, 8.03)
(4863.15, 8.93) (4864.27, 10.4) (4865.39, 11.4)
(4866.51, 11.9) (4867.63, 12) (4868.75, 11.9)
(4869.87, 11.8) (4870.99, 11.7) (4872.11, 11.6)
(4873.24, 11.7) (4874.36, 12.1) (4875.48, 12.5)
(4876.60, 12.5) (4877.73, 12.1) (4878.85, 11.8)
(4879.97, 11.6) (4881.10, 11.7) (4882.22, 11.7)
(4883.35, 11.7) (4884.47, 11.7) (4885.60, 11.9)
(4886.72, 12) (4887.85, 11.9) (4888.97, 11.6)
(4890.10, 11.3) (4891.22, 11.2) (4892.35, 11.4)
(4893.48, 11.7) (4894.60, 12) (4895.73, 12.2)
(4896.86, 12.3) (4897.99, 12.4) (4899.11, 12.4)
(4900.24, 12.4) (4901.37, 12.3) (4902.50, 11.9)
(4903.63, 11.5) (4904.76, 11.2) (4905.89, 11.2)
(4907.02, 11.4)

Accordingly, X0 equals 1.7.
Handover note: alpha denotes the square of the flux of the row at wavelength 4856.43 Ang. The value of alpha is 106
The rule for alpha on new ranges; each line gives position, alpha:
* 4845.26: 144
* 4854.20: 128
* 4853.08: 139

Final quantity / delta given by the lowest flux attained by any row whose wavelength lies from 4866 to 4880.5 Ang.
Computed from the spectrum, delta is 11.6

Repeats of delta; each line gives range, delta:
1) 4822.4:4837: 12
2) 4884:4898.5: 11.2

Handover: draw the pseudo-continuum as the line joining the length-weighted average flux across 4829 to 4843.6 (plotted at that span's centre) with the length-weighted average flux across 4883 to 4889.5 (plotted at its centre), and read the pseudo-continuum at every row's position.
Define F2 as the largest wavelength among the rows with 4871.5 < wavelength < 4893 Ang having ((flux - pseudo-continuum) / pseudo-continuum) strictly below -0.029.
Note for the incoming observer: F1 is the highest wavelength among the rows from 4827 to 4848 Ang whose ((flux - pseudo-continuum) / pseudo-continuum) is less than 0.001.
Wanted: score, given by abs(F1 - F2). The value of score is 43.7 Ang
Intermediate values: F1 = 4847.50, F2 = 4891.22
